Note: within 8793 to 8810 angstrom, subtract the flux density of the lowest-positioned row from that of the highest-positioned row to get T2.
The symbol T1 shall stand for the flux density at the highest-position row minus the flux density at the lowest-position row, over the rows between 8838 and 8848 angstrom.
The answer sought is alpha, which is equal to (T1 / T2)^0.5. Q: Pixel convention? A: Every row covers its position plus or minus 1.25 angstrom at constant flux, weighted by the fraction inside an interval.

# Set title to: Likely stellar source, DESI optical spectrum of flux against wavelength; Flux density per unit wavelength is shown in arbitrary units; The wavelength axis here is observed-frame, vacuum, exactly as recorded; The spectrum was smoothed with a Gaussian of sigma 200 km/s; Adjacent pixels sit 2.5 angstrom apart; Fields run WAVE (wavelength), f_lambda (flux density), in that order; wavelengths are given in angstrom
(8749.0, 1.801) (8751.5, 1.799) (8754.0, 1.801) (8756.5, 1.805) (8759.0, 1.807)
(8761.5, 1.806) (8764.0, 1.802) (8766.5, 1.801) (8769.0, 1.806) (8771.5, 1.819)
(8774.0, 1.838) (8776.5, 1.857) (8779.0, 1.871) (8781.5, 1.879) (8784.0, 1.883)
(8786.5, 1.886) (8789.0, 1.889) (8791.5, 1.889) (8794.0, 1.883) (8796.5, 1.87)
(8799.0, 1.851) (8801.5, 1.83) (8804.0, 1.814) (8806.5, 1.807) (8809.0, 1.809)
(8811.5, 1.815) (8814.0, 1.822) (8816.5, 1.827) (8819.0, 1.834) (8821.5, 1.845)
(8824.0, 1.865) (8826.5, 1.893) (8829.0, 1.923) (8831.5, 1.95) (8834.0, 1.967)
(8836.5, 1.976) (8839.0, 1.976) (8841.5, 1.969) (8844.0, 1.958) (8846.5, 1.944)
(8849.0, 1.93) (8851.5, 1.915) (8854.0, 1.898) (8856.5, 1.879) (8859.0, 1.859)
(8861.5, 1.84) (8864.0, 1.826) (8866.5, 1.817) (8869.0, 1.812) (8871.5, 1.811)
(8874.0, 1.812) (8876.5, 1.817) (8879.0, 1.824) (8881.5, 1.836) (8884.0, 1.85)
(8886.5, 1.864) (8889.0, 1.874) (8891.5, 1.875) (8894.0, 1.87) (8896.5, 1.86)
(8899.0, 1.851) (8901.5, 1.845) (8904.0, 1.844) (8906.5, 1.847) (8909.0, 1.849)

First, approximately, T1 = -0.032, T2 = -0.074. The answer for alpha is 0.7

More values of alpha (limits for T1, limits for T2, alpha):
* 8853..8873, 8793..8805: 1.1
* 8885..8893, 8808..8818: 0.8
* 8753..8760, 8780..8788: 0.9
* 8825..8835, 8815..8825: 1.4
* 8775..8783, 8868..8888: 0.7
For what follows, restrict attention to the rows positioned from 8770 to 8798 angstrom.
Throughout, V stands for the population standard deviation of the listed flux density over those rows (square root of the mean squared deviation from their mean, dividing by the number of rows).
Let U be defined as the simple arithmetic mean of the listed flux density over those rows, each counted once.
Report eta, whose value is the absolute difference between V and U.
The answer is 1.85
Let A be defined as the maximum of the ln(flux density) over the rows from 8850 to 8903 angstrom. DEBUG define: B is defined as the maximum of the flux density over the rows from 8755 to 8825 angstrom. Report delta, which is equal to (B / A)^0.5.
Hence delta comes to 1.71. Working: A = 0.65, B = 1.889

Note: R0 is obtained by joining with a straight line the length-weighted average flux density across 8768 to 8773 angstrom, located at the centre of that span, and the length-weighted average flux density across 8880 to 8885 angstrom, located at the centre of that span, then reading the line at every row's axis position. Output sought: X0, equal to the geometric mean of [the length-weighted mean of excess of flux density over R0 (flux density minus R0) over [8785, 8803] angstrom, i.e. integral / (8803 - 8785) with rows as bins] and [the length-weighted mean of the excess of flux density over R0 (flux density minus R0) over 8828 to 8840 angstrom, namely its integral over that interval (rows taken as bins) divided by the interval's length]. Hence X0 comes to 0.081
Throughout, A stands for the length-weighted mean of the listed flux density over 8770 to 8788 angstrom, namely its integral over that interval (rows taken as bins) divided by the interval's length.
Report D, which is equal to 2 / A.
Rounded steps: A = 1.86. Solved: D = 1.07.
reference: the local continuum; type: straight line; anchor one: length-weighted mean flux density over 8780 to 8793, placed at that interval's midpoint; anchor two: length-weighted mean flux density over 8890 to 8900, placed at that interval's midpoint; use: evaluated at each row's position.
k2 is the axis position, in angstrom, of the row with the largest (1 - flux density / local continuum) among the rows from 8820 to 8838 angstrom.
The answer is 8821.5 angstrom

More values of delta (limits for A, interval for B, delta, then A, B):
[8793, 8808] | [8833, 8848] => 1.77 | 0.63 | 1.976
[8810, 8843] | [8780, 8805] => 1.67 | 0.68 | 1.889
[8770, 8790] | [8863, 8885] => 1.71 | 0.64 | 1.85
